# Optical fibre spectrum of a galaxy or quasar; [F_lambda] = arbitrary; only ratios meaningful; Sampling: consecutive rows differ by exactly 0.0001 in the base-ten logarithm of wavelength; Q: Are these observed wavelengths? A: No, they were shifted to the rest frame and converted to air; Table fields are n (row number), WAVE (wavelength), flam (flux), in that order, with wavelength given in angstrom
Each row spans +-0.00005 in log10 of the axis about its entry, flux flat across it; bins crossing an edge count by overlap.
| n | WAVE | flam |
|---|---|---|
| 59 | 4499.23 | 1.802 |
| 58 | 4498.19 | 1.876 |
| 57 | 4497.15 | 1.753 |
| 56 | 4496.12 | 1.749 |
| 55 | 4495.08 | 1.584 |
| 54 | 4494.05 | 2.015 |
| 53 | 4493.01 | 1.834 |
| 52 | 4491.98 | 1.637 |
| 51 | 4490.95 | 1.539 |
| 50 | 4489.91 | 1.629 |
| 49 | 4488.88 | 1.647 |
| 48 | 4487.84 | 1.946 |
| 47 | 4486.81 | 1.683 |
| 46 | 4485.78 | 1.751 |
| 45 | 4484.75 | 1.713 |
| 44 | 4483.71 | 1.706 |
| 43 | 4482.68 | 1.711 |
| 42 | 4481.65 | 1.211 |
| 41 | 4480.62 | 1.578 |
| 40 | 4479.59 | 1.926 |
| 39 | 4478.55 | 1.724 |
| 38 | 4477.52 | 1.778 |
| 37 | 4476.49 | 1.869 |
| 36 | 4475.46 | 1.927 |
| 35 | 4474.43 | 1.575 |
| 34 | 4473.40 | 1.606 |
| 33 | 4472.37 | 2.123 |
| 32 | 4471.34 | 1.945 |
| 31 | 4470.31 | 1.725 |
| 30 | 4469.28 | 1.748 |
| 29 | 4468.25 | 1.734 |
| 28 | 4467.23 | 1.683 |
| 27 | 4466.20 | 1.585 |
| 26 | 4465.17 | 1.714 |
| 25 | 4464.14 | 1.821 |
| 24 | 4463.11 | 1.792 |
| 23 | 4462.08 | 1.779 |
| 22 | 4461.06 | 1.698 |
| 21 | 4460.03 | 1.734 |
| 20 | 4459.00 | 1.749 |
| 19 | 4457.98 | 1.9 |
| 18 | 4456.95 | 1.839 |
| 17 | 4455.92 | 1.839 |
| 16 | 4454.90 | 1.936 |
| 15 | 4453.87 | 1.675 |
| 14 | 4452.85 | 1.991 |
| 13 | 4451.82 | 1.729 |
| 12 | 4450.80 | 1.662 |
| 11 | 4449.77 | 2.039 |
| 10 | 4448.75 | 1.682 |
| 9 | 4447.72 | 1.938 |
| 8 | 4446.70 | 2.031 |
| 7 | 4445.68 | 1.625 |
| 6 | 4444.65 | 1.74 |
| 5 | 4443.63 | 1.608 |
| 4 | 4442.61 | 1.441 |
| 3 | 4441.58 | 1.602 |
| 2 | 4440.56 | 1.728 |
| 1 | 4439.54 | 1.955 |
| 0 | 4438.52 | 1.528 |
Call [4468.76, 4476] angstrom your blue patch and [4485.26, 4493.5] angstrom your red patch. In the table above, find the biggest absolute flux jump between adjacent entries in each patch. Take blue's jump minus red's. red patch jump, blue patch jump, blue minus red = 0.22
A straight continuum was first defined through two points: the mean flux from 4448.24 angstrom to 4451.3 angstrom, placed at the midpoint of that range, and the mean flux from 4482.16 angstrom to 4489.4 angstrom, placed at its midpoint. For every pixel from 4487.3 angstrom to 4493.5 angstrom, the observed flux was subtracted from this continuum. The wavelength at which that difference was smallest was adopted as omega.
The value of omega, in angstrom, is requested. 4487.84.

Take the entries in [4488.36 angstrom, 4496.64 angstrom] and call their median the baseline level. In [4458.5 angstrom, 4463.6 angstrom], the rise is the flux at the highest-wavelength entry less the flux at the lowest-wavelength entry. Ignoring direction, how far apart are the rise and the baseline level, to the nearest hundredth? 1.60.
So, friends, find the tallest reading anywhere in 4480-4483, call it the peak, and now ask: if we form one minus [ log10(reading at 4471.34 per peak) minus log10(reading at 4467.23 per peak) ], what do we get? 0.94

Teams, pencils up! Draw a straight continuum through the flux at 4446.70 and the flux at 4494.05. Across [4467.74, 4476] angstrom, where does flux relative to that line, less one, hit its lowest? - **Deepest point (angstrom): 4474.43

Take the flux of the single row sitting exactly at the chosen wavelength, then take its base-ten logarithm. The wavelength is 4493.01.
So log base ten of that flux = 0.263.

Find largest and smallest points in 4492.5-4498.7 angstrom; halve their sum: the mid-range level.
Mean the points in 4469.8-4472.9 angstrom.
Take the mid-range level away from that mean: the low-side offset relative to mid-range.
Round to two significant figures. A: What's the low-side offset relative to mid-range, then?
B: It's 0.13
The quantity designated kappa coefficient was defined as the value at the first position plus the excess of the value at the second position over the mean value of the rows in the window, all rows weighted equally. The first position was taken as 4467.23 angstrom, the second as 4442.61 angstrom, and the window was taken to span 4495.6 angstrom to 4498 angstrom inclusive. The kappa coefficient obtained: 1.4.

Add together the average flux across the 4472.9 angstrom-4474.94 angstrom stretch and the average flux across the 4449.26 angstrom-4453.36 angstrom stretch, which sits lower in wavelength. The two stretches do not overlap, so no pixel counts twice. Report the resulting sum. 3.45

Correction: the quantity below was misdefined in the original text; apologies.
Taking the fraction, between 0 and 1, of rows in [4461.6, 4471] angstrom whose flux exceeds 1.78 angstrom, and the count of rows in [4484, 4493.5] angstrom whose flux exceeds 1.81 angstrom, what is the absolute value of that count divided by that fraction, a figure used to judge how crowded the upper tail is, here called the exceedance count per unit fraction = 9.0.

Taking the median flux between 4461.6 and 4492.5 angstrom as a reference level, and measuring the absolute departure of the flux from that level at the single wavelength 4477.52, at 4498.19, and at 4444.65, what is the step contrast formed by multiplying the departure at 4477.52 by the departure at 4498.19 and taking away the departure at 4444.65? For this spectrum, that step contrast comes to -0.01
